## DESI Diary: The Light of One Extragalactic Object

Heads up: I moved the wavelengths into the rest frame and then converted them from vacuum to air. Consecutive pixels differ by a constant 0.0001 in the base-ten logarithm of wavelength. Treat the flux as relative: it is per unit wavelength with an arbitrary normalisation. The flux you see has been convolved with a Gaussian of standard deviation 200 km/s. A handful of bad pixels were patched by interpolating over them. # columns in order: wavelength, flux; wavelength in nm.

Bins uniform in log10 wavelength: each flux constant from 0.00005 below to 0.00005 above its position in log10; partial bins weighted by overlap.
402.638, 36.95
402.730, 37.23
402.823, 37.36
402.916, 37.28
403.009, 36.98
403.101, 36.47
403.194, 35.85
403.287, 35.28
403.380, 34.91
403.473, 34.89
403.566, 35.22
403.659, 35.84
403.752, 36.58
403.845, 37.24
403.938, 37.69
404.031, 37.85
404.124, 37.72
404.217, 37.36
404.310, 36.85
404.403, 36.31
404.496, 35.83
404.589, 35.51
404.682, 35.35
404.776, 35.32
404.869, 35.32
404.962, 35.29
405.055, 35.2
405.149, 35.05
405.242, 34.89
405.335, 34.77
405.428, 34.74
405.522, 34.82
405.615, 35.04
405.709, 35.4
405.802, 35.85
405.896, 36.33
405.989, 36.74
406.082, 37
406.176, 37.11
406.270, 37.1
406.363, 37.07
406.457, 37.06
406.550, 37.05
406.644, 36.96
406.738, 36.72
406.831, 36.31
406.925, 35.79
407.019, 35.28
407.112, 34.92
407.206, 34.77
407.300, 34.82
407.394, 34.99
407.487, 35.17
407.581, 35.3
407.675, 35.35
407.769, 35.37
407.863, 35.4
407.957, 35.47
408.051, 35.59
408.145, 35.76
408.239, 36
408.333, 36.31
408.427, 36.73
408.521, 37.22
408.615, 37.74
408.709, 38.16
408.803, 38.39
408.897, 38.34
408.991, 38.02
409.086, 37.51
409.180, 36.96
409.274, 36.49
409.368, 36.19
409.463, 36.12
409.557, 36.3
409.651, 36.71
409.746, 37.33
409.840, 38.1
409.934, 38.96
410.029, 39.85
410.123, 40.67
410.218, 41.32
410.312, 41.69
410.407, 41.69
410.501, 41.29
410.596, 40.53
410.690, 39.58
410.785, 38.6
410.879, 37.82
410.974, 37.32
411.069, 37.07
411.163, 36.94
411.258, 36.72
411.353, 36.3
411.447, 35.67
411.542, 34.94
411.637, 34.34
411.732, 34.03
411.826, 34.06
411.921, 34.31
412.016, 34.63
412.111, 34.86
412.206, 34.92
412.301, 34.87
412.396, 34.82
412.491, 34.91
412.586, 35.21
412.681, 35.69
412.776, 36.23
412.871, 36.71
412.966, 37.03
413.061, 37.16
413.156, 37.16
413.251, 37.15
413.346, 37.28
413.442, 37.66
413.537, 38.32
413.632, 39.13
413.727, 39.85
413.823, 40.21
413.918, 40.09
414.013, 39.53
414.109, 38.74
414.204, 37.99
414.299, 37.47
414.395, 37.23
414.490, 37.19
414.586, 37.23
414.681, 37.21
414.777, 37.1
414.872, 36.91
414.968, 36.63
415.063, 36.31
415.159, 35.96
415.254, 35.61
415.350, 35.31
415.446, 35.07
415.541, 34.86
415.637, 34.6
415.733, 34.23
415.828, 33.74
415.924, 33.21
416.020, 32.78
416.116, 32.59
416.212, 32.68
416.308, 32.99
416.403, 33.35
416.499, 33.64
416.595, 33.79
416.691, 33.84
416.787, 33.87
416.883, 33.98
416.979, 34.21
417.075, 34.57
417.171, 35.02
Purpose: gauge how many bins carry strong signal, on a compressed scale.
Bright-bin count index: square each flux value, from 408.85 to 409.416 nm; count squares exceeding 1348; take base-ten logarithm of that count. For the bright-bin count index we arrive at 0.60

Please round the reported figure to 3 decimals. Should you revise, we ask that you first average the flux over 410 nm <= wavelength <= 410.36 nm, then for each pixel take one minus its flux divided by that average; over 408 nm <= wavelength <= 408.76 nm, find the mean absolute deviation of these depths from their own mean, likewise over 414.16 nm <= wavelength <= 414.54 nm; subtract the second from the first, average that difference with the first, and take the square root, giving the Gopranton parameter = 0.125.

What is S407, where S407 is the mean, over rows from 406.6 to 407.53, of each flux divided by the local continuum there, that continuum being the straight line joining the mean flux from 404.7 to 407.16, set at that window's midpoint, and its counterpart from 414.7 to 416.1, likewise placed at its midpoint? 0.99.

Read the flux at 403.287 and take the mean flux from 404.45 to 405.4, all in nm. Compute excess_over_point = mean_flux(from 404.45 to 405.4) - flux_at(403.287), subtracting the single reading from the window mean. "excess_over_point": 0.0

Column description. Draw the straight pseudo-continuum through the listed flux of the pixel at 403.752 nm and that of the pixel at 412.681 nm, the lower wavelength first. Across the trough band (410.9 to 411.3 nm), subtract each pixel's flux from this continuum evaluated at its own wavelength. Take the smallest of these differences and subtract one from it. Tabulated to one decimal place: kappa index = -2.5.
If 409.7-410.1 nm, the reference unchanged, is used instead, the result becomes -4.9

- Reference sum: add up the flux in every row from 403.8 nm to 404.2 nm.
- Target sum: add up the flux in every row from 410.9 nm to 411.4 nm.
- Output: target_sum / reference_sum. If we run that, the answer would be 1.2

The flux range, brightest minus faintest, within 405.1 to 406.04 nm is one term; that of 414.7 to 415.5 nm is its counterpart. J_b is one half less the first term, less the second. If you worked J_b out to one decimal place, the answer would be -3.5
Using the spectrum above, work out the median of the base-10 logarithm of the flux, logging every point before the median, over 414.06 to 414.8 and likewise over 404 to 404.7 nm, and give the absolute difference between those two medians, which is 0.008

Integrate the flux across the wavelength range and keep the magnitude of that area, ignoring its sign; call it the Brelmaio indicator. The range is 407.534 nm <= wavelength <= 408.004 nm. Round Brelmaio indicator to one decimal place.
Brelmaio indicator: 16.6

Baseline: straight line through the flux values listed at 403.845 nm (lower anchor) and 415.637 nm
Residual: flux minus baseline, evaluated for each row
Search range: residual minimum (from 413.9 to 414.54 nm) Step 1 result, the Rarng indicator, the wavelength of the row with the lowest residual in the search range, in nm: 414.490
